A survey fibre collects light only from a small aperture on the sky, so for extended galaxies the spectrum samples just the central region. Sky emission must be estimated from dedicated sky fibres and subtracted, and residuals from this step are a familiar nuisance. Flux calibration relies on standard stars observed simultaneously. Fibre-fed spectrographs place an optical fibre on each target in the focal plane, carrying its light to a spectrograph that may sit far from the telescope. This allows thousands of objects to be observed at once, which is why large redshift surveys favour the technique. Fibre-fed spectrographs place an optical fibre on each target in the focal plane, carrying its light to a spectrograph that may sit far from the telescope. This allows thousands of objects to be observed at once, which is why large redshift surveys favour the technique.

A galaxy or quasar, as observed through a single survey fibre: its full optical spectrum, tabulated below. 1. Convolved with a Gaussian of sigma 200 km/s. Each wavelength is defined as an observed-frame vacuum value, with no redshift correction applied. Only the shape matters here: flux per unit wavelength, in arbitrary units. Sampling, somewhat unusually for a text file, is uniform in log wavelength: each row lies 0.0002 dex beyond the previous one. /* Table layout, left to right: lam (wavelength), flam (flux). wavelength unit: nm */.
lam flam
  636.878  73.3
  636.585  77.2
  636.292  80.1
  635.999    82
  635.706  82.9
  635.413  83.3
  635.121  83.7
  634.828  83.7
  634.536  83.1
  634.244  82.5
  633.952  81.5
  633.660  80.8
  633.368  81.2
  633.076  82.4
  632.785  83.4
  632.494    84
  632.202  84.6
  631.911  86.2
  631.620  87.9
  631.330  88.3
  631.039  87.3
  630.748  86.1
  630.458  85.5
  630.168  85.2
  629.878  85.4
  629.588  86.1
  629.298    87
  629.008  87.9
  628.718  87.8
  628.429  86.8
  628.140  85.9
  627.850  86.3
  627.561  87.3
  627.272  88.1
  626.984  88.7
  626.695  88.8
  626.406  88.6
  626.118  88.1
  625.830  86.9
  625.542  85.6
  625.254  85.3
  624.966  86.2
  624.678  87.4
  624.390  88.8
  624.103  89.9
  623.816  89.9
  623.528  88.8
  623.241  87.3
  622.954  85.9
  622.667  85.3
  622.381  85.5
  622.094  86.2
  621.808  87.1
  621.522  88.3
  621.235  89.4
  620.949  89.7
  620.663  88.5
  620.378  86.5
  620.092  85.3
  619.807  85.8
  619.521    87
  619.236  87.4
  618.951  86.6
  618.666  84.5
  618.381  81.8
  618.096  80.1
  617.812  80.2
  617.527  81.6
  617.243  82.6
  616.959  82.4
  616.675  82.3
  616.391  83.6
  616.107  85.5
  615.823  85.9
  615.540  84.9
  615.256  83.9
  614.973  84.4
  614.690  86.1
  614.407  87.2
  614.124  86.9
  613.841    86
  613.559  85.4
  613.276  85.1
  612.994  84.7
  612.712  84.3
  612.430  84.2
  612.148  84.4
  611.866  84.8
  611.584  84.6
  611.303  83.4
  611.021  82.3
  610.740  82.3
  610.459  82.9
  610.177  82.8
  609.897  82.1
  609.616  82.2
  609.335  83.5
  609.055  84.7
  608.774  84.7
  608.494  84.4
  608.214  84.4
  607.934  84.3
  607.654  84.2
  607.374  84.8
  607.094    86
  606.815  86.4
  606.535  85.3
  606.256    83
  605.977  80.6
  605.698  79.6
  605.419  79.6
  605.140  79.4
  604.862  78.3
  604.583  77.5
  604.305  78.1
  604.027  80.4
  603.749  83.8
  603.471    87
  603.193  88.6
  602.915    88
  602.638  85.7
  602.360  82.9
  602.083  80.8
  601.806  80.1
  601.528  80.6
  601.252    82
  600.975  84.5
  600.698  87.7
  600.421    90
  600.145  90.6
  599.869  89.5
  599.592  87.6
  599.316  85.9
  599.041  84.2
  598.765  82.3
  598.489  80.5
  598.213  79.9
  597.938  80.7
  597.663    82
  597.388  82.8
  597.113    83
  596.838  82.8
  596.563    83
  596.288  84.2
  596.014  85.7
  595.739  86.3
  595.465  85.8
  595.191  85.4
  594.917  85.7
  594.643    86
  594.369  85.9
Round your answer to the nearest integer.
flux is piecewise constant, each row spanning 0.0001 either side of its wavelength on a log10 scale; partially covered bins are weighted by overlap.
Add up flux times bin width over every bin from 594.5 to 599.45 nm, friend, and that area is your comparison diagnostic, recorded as 414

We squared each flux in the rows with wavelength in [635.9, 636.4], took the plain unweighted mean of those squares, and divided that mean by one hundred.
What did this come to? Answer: 66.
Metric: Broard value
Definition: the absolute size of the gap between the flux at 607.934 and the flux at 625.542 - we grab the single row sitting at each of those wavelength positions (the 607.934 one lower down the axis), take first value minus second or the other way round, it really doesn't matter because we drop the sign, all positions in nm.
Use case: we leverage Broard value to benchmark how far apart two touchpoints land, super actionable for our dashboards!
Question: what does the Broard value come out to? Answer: 1.3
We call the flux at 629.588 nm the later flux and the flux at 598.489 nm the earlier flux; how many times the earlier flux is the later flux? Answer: 1.07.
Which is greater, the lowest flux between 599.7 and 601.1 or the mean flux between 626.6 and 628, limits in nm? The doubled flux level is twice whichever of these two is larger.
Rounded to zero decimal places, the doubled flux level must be 176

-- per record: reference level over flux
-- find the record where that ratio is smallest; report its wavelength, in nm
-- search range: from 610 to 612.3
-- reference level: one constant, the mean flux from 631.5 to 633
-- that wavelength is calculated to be 611.866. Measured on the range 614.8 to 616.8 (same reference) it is 615.823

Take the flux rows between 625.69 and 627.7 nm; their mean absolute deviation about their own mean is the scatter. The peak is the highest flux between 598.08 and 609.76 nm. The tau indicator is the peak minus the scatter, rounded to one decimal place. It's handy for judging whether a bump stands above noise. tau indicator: 90.0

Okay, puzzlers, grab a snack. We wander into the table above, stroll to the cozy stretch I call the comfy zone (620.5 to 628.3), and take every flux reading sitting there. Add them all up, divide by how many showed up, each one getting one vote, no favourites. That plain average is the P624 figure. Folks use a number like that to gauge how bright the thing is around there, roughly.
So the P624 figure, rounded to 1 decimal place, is 87.5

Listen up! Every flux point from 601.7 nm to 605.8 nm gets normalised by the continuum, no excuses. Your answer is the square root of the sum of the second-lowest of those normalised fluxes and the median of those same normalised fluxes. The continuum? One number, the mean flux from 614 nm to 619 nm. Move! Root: 1.37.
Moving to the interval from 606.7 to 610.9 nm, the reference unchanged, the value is 1.41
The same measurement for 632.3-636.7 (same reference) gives 1.39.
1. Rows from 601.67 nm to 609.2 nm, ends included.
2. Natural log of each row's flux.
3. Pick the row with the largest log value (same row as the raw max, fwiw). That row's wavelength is 603.193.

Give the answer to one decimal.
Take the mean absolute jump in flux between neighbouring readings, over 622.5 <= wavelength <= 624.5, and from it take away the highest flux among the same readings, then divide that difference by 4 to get -22.2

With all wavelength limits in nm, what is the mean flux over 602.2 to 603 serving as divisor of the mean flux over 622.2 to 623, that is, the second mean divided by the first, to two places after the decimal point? 1.00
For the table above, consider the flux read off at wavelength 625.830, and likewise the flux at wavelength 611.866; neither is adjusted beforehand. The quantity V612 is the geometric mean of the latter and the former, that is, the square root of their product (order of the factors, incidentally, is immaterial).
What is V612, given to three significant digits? 85.8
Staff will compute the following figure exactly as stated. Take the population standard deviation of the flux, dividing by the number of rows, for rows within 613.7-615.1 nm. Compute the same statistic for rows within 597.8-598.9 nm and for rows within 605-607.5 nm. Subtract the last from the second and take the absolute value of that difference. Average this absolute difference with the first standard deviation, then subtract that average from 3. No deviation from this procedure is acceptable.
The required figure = 1.6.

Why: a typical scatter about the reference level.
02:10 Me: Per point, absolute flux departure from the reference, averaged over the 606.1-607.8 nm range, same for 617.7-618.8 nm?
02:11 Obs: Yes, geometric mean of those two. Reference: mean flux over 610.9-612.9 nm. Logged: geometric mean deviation 1.8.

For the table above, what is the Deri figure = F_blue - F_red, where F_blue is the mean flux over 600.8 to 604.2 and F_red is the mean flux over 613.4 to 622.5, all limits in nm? -1.6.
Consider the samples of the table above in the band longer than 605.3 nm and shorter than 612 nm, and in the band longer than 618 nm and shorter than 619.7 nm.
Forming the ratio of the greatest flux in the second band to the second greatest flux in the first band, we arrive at 1.02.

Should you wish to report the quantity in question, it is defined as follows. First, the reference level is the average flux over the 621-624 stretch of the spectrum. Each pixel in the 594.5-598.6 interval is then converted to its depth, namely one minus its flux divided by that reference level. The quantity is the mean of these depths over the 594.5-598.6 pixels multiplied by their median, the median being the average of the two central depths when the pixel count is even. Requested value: 0.0022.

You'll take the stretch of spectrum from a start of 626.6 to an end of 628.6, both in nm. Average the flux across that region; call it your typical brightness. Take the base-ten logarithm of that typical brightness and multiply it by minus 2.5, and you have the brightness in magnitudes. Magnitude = -4.85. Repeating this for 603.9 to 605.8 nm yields -4.74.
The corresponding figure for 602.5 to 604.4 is -4.82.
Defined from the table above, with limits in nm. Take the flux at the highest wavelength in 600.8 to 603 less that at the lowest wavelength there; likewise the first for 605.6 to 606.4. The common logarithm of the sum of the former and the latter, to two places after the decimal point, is 0.84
